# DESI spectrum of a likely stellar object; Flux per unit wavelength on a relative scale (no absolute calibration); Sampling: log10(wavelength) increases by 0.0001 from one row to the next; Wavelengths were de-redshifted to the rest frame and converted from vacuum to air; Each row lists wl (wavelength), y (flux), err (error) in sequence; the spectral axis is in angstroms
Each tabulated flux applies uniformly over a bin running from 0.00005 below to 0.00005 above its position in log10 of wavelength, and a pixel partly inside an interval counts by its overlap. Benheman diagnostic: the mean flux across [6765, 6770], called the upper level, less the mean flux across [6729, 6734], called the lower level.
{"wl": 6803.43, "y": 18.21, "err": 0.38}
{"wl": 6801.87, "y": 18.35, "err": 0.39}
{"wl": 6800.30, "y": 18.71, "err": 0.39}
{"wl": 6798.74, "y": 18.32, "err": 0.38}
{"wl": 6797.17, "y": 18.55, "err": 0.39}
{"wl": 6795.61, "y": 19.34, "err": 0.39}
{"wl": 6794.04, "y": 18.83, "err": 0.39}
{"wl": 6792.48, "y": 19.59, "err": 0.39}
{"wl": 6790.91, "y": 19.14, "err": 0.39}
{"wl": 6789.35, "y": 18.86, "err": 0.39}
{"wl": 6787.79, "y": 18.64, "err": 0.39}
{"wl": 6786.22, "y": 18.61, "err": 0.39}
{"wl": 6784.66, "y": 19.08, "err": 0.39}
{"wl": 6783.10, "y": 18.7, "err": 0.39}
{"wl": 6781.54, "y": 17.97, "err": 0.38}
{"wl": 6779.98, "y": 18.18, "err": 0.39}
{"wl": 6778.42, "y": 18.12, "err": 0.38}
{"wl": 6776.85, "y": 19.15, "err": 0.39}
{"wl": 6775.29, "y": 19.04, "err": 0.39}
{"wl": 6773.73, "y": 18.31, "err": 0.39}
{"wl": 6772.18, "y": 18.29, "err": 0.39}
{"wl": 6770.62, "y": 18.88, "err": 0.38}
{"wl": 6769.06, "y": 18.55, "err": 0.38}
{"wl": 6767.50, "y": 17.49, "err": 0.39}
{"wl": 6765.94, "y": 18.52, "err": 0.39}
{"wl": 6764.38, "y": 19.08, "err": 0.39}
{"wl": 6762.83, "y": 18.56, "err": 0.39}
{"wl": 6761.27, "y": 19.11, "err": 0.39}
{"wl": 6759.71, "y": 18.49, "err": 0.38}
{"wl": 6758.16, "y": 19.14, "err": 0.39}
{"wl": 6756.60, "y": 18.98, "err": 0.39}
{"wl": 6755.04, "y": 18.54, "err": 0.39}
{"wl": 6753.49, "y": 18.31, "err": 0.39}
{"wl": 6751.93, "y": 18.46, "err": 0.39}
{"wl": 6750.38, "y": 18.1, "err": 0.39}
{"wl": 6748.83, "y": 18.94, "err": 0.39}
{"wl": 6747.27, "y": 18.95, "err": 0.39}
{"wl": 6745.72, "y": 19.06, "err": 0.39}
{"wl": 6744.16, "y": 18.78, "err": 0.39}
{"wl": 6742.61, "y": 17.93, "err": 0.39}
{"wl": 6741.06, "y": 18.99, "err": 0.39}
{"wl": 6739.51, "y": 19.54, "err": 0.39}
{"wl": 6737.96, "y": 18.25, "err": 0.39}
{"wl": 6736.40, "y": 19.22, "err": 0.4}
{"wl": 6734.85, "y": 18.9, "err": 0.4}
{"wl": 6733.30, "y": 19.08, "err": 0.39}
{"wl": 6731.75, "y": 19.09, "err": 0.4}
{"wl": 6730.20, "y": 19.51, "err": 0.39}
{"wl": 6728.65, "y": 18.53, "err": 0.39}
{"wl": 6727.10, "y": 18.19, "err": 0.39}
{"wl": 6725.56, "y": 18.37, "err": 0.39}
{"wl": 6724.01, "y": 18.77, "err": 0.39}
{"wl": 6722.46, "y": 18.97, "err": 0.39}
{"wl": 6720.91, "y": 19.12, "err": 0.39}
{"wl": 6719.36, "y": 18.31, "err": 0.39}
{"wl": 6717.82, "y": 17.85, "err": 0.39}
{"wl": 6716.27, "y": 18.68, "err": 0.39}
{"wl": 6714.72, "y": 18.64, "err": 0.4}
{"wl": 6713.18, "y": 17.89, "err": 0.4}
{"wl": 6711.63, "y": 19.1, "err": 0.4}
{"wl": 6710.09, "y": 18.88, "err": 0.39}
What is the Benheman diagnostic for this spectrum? -1.0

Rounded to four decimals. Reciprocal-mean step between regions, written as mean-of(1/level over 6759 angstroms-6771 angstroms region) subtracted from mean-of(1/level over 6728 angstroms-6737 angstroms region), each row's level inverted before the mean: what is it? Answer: -0.0014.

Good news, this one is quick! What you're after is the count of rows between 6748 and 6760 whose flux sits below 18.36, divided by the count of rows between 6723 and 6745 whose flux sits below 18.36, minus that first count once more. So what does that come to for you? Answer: -1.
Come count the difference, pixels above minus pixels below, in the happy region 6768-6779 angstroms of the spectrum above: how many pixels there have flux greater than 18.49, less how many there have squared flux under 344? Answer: 1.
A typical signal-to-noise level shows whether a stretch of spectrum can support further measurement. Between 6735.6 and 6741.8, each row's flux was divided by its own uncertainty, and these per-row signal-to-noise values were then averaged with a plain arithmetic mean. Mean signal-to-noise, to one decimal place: 48.4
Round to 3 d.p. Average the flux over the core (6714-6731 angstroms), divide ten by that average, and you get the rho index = 0.537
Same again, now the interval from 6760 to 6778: 0.537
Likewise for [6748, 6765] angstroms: 0.535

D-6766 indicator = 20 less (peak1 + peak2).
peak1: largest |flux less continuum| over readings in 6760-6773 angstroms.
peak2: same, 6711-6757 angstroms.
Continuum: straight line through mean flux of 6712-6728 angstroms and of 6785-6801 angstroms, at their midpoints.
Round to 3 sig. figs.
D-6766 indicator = 17.8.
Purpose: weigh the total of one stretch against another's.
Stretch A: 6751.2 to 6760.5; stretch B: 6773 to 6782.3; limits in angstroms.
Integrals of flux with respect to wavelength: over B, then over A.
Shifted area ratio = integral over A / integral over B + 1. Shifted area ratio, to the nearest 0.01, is 2.01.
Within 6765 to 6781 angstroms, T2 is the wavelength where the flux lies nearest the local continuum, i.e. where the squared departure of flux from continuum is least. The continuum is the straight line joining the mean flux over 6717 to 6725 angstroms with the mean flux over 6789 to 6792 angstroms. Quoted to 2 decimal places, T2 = 6770.62 angstroms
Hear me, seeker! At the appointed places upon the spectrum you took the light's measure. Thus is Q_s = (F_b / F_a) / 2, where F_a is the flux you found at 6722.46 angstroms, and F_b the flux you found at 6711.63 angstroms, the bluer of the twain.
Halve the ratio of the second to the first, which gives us 0.503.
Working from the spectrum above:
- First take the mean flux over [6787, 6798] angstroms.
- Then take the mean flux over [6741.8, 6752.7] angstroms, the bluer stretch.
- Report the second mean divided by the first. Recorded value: 0.98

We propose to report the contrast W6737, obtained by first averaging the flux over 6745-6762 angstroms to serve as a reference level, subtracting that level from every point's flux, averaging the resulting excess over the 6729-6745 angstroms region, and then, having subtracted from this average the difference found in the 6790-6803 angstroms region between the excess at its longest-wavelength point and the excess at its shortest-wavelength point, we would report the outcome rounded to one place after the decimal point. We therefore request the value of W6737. 1.0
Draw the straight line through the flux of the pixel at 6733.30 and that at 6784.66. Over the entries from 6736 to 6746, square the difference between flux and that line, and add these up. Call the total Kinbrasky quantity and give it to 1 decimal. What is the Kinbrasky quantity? 2.3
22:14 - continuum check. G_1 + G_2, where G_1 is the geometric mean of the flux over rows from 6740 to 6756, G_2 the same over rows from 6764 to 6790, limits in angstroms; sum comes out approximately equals 37.15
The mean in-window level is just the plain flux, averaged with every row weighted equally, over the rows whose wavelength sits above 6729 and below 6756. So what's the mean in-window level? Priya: 18.8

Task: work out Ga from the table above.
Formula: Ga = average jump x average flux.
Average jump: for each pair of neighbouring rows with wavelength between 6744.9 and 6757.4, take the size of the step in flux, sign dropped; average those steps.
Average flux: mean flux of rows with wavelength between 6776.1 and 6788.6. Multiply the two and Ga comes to 5.7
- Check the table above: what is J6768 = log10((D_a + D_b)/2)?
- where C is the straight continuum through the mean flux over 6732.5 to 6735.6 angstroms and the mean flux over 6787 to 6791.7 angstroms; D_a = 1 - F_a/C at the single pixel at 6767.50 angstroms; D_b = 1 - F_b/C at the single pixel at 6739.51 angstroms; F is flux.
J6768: -1.64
